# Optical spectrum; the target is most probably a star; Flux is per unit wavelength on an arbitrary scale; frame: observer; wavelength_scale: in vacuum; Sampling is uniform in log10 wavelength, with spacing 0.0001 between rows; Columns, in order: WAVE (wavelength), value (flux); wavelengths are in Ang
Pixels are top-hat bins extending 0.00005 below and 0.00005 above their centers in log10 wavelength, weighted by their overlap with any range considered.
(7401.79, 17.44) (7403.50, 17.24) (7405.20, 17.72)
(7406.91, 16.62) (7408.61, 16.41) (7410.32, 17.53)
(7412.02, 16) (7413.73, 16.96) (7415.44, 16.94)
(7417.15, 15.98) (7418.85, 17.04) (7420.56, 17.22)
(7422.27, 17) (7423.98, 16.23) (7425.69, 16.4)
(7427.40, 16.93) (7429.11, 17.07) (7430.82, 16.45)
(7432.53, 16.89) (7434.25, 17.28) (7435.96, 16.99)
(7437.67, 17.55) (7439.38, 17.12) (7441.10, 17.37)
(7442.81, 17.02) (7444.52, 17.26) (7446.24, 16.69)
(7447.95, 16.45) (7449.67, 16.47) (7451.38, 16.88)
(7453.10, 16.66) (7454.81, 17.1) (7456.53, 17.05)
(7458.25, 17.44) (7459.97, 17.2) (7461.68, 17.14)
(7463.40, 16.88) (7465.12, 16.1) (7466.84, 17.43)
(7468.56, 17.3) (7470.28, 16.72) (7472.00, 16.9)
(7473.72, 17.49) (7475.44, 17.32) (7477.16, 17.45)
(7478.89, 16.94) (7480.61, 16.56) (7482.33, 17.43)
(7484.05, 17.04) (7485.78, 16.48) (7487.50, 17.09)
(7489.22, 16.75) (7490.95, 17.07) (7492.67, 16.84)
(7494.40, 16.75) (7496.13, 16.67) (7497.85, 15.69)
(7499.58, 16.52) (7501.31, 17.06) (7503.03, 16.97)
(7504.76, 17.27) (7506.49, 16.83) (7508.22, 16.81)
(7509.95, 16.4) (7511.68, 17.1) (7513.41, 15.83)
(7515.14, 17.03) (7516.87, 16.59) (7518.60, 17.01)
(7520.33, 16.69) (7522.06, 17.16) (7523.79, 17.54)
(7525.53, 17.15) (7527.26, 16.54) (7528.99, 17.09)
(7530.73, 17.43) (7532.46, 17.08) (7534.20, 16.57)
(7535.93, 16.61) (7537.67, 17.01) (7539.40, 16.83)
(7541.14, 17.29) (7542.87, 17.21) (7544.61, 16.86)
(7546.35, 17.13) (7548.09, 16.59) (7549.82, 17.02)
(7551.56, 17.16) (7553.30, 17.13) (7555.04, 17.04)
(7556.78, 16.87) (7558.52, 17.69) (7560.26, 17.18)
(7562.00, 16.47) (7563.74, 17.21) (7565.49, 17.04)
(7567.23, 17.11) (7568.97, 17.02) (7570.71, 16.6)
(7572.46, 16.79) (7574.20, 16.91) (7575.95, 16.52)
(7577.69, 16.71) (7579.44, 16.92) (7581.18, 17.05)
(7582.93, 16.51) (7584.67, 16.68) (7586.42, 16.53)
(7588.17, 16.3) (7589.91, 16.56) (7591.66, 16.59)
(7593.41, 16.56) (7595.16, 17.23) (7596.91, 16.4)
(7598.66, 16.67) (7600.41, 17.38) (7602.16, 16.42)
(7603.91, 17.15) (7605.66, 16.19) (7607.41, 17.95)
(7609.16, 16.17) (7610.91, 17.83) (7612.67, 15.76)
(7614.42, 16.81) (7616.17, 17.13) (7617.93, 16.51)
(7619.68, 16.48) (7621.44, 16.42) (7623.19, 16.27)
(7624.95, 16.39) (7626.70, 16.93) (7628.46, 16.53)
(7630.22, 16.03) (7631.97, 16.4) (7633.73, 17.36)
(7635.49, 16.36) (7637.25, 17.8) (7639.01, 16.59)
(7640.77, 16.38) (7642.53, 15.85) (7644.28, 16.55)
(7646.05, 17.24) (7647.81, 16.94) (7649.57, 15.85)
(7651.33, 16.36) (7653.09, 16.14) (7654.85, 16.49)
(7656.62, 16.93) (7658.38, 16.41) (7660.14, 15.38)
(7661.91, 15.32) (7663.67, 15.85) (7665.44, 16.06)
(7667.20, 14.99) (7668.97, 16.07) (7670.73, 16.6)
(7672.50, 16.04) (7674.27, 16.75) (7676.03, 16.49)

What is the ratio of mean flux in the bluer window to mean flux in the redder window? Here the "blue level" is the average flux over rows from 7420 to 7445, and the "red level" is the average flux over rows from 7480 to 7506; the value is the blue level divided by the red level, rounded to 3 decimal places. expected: 1.010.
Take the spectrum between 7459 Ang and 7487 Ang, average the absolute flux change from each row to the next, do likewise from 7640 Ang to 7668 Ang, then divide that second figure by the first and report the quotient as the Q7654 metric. 1.19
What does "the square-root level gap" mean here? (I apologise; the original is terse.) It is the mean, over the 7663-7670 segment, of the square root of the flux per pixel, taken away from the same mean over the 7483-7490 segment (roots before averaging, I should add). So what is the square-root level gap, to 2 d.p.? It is 0.14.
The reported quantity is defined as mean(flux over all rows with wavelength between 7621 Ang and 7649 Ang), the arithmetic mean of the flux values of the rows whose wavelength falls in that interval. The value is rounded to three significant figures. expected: 16.6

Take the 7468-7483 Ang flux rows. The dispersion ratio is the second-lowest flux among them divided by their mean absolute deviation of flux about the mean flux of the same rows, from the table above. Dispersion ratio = 55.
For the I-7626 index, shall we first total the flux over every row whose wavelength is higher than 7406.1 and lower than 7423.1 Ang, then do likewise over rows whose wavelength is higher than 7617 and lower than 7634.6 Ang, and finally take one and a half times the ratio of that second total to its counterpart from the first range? 1.48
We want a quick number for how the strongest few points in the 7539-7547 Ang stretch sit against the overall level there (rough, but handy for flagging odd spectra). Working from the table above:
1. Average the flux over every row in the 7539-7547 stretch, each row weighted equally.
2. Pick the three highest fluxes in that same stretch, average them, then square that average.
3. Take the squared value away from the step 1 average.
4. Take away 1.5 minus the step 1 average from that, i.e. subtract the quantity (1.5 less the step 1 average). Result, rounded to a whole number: -264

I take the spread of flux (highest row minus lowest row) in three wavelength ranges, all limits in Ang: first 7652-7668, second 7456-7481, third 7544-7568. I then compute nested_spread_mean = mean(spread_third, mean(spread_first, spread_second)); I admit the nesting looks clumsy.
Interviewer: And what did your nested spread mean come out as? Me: 1.44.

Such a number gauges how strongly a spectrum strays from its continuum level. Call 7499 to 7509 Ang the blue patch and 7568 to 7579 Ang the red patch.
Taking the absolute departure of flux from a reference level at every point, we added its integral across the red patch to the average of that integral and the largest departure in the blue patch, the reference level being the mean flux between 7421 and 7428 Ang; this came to 3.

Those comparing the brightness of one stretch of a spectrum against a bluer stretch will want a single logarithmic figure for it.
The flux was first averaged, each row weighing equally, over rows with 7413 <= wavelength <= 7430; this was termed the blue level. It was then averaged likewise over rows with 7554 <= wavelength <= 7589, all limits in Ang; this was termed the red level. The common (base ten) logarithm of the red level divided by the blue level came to 0.002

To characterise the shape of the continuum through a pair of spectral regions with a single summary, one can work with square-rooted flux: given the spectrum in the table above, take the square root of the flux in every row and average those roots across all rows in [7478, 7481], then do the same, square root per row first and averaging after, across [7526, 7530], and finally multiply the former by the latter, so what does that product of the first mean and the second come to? 16.8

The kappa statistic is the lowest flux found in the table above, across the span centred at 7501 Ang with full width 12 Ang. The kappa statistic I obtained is 15.69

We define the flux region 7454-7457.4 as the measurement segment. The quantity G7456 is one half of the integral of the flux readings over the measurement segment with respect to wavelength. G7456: 29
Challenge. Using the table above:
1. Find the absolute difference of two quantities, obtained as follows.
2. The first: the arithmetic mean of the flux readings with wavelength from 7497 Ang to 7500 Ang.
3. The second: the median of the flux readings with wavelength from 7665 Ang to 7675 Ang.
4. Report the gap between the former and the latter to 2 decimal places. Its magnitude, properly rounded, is 0.04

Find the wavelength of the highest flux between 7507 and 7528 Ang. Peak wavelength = 7523.79 Ang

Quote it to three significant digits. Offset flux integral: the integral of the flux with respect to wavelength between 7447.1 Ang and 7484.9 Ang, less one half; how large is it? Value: 642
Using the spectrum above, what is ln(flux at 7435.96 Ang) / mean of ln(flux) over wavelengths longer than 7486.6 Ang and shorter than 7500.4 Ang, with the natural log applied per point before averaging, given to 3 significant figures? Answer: 1.01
